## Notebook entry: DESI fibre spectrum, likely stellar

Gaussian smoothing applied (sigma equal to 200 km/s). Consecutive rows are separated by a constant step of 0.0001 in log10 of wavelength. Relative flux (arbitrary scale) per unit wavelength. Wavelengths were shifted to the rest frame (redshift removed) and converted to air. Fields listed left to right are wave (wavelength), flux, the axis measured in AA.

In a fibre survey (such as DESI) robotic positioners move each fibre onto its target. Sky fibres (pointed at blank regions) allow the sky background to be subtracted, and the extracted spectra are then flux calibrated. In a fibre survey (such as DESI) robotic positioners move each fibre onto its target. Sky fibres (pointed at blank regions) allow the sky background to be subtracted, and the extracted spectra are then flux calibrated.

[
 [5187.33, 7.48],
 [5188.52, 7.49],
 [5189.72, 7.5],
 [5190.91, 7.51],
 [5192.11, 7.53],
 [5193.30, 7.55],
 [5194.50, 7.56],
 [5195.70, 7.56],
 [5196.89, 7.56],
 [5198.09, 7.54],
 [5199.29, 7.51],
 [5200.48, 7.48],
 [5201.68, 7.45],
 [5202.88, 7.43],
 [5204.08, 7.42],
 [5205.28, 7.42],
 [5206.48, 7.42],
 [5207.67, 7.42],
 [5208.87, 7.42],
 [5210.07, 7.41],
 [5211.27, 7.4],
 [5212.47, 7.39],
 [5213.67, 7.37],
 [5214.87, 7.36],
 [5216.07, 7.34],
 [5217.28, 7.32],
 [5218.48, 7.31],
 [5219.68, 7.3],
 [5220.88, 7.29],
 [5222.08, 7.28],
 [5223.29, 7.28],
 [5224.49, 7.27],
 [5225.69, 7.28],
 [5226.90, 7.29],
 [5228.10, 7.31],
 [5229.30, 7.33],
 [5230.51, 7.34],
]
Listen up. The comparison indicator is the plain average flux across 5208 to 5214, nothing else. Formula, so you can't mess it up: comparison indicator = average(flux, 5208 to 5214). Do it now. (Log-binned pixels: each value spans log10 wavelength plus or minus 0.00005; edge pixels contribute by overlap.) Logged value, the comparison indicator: 7.40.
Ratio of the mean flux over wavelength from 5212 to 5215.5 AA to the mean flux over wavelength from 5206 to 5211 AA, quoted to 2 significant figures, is 0.99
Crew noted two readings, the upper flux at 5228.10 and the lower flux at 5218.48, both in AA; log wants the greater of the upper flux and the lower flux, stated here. 7.31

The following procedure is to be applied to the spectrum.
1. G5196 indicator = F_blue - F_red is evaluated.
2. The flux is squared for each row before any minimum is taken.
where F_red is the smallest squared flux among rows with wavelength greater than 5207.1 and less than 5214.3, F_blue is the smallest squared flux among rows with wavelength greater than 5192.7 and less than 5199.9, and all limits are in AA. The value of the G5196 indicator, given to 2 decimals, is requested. 2.08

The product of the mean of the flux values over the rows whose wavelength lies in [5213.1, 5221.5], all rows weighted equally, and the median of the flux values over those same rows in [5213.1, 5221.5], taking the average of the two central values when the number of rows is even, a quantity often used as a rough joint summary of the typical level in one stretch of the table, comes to 53.6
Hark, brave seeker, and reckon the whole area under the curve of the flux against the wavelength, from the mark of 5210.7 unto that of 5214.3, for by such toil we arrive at 27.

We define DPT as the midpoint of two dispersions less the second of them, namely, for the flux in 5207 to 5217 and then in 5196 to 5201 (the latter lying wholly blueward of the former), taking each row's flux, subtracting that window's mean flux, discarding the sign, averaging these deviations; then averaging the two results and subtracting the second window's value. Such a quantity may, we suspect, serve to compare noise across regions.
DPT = -0.0017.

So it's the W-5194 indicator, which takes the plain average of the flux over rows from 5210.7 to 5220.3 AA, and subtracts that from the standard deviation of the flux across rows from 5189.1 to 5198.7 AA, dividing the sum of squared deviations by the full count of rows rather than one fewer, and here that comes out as -7.33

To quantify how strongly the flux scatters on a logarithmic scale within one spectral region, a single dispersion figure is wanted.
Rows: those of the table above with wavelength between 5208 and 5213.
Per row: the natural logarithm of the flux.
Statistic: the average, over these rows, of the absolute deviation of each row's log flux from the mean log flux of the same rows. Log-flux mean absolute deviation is 0.0014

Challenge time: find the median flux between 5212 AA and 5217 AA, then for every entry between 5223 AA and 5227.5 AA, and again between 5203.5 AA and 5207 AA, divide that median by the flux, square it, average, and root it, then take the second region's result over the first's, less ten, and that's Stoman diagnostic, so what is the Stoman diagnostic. -9.019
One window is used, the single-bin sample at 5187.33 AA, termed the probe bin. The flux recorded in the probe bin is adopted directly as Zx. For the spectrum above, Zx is 7.48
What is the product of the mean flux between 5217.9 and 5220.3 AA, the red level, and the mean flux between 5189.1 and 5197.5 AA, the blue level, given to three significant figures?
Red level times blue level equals 55.1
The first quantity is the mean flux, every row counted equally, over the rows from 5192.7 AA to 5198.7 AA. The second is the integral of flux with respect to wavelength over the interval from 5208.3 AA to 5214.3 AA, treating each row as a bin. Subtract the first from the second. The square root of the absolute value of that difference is 6.07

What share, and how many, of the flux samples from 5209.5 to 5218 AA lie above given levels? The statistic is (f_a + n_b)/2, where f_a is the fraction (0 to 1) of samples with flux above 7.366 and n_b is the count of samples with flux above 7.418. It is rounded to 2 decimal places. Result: 0.29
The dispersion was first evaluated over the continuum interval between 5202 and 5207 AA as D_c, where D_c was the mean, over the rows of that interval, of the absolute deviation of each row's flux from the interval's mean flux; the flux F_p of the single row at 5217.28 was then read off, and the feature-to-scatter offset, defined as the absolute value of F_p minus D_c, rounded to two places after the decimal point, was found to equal 7.32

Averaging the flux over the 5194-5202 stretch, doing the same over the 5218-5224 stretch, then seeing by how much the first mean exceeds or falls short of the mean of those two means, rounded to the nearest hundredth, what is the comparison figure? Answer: 0.12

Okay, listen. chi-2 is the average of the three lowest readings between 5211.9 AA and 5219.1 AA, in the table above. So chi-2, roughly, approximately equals 7.32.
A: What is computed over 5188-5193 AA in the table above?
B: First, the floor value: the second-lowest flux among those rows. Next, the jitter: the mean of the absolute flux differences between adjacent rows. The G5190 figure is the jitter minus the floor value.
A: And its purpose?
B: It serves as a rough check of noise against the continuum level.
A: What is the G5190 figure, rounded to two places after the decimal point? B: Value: -7.49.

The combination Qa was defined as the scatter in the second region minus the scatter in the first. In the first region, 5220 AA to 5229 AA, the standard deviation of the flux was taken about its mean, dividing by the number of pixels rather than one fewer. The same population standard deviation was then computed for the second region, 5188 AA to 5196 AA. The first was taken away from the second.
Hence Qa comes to 0.015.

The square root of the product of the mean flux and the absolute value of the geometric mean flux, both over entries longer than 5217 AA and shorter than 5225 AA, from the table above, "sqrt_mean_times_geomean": 7.29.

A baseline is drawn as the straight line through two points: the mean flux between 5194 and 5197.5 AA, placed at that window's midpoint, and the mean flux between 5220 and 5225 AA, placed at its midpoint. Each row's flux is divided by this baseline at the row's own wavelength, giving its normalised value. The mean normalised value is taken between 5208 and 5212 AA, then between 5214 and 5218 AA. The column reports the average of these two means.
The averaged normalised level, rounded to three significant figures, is 0.999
